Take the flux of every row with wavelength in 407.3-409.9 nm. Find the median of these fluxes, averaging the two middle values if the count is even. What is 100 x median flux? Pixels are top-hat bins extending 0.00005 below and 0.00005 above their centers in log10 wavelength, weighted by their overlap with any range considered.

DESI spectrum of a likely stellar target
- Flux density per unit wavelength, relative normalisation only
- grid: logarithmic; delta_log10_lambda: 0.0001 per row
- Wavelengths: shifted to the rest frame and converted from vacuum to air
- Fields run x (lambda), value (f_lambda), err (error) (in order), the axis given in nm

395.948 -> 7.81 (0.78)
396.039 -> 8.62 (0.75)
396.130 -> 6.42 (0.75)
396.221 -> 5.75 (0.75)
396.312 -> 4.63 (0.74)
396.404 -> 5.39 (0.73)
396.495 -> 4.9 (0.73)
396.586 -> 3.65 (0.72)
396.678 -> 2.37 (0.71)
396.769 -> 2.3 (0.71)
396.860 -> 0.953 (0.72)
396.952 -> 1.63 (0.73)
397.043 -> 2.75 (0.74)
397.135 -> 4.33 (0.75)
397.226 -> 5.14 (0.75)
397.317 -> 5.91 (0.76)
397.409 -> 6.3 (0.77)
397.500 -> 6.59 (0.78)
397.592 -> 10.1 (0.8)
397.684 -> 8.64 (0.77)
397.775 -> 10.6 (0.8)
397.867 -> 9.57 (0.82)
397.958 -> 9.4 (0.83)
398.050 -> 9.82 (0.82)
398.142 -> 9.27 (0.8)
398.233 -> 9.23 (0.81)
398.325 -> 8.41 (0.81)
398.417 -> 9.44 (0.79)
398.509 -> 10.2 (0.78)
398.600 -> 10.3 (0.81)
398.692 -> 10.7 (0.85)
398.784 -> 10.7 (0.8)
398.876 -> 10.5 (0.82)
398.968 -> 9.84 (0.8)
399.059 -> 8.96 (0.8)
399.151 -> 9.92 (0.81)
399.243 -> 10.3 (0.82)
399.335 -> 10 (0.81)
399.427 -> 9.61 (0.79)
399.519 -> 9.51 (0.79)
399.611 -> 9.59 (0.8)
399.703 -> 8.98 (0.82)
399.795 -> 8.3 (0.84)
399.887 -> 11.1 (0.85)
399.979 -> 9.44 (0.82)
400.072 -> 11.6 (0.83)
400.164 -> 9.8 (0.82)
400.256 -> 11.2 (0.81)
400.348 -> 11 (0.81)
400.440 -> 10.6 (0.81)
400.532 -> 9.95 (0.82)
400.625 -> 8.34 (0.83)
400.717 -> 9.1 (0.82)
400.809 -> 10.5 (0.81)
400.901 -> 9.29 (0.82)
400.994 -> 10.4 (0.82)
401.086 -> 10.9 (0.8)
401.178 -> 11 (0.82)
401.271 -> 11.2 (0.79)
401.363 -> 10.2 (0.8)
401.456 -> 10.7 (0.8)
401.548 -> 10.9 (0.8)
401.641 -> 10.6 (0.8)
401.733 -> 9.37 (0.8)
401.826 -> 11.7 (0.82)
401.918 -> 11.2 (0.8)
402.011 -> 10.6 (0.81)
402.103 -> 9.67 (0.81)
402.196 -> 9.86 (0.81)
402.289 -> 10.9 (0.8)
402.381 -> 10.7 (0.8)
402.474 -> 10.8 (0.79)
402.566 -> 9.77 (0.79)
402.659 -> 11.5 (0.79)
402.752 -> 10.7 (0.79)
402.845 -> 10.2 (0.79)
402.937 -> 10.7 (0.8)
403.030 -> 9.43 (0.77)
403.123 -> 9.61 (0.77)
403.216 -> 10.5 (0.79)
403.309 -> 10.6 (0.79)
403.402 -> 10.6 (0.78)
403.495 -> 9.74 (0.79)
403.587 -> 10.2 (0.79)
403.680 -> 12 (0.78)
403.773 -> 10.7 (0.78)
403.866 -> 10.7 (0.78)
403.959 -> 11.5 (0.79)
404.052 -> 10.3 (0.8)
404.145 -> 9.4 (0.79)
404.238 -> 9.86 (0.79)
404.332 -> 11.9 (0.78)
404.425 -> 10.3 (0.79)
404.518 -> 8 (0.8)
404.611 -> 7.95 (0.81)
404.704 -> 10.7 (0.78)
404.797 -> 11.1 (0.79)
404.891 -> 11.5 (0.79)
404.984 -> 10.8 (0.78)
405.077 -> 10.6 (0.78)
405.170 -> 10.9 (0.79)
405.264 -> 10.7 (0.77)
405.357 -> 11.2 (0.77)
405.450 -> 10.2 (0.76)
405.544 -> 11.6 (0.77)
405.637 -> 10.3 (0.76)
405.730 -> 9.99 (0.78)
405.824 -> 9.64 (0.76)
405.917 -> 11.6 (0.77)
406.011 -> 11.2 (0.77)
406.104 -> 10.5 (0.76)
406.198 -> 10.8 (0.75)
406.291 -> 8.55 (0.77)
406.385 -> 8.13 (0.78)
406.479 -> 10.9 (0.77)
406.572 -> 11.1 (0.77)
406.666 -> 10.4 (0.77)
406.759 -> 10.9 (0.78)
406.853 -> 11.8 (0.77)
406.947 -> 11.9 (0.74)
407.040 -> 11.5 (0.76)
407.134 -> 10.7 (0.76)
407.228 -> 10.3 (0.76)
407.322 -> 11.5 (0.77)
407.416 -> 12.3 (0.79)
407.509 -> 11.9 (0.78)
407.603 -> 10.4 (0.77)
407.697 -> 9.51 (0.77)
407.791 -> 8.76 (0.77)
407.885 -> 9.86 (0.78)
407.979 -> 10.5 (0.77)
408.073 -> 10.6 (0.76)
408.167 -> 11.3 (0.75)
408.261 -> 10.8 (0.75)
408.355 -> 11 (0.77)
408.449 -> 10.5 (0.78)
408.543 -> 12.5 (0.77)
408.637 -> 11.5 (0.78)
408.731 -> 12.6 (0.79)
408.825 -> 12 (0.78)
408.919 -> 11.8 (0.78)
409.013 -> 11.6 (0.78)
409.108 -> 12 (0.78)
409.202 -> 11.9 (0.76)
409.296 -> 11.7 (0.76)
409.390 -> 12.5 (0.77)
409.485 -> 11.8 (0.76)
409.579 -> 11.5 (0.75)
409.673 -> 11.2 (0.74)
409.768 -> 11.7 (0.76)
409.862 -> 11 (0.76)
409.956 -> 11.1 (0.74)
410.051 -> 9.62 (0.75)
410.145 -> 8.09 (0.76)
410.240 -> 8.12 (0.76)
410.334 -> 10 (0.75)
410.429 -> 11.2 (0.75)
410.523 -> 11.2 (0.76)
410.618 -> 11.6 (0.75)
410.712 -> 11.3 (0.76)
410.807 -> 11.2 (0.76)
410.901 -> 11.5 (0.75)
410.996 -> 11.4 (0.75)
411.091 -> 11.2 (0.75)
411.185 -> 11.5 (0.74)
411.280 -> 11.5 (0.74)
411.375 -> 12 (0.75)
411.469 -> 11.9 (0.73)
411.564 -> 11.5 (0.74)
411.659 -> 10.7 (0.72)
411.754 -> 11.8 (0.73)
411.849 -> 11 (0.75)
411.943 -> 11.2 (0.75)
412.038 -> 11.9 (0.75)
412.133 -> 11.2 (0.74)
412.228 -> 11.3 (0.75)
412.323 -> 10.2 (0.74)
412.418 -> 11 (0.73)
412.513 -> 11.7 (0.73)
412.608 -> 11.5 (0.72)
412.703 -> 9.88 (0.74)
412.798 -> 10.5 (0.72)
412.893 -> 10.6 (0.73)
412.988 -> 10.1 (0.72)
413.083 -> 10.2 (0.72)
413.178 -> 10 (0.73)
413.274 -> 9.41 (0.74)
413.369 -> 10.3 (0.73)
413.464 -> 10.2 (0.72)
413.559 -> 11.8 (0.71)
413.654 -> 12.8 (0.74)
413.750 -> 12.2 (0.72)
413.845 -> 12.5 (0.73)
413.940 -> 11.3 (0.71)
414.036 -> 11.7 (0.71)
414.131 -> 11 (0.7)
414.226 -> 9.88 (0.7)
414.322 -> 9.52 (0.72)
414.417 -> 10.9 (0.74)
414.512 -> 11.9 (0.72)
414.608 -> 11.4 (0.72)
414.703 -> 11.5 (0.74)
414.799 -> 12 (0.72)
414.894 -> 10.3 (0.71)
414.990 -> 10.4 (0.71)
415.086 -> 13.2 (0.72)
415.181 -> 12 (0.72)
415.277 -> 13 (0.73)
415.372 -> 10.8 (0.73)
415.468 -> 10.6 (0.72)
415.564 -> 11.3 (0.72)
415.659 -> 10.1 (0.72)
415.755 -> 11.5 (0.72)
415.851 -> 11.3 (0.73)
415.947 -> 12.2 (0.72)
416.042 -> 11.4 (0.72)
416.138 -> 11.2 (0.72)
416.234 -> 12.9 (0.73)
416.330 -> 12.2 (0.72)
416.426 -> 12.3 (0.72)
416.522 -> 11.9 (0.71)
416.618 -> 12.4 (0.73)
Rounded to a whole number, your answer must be 1150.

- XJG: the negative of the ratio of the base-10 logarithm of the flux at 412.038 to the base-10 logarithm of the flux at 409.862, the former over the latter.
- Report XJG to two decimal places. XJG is -1.03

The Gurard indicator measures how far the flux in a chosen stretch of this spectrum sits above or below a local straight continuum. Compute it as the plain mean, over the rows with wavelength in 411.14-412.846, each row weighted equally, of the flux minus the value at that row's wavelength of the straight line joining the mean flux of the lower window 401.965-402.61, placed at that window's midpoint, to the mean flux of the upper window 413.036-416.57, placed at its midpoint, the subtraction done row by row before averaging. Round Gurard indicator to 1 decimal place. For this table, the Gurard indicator 0.1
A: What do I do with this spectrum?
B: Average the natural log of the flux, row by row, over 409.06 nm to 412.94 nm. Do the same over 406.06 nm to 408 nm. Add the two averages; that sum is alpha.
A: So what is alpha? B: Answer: 4.76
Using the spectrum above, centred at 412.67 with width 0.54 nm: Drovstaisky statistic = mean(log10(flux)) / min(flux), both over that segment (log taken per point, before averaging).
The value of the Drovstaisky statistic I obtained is 0.105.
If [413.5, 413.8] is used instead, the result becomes 0.092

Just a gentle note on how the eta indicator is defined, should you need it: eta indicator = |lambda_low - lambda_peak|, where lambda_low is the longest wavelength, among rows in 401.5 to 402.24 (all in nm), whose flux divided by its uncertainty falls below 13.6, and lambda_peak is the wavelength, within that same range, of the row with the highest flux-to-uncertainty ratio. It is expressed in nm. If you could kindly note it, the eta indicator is 0.37 nm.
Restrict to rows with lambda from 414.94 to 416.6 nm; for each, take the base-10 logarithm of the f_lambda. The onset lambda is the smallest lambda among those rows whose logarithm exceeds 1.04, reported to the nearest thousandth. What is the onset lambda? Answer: 415.086 nm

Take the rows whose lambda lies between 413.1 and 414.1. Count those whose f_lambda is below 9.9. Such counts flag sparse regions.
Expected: 1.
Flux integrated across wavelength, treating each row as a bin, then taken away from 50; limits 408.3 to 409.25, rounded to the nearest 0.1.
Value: 38.9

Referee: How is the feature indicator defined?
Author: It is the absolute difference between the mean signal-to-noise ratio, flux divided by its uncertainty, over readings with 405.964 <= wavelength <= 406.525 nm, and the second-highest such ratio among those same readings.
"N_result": 1.3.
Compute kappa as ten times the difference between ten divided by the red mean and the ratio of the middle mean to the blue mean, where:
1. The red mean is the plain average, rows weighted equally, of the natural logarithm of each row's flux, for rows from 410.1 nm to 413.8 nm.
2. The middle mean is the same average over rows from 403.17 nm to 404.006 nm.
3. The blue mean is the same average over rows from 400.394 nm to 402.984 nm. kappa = 31.7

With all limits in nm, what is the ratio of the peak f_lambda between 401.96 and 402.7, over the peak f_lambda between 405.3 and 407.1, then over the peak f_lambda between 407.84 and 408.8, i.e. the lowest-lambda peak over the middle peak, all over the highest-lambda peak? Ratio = 0.077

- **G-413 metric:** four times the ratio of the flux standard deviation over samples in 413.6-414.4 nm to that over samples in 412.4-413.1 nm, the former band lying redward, 7.20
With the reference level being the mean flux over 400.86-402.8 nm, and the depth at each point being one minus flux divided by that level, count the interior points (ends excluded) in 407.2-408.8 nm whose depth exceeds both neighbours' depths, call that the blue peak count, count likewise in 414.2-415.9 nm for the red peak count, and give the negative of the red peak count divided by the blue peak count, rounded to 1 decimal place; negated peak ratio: -1.5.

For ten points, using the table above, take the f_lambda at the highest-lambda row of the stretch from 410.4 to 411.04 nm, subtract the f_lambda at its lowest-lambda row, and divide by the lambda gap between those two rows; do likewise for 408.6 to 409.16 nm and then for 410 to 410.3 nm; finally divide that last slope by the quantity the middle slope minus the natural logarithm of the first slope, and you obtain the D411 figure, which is -3.8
